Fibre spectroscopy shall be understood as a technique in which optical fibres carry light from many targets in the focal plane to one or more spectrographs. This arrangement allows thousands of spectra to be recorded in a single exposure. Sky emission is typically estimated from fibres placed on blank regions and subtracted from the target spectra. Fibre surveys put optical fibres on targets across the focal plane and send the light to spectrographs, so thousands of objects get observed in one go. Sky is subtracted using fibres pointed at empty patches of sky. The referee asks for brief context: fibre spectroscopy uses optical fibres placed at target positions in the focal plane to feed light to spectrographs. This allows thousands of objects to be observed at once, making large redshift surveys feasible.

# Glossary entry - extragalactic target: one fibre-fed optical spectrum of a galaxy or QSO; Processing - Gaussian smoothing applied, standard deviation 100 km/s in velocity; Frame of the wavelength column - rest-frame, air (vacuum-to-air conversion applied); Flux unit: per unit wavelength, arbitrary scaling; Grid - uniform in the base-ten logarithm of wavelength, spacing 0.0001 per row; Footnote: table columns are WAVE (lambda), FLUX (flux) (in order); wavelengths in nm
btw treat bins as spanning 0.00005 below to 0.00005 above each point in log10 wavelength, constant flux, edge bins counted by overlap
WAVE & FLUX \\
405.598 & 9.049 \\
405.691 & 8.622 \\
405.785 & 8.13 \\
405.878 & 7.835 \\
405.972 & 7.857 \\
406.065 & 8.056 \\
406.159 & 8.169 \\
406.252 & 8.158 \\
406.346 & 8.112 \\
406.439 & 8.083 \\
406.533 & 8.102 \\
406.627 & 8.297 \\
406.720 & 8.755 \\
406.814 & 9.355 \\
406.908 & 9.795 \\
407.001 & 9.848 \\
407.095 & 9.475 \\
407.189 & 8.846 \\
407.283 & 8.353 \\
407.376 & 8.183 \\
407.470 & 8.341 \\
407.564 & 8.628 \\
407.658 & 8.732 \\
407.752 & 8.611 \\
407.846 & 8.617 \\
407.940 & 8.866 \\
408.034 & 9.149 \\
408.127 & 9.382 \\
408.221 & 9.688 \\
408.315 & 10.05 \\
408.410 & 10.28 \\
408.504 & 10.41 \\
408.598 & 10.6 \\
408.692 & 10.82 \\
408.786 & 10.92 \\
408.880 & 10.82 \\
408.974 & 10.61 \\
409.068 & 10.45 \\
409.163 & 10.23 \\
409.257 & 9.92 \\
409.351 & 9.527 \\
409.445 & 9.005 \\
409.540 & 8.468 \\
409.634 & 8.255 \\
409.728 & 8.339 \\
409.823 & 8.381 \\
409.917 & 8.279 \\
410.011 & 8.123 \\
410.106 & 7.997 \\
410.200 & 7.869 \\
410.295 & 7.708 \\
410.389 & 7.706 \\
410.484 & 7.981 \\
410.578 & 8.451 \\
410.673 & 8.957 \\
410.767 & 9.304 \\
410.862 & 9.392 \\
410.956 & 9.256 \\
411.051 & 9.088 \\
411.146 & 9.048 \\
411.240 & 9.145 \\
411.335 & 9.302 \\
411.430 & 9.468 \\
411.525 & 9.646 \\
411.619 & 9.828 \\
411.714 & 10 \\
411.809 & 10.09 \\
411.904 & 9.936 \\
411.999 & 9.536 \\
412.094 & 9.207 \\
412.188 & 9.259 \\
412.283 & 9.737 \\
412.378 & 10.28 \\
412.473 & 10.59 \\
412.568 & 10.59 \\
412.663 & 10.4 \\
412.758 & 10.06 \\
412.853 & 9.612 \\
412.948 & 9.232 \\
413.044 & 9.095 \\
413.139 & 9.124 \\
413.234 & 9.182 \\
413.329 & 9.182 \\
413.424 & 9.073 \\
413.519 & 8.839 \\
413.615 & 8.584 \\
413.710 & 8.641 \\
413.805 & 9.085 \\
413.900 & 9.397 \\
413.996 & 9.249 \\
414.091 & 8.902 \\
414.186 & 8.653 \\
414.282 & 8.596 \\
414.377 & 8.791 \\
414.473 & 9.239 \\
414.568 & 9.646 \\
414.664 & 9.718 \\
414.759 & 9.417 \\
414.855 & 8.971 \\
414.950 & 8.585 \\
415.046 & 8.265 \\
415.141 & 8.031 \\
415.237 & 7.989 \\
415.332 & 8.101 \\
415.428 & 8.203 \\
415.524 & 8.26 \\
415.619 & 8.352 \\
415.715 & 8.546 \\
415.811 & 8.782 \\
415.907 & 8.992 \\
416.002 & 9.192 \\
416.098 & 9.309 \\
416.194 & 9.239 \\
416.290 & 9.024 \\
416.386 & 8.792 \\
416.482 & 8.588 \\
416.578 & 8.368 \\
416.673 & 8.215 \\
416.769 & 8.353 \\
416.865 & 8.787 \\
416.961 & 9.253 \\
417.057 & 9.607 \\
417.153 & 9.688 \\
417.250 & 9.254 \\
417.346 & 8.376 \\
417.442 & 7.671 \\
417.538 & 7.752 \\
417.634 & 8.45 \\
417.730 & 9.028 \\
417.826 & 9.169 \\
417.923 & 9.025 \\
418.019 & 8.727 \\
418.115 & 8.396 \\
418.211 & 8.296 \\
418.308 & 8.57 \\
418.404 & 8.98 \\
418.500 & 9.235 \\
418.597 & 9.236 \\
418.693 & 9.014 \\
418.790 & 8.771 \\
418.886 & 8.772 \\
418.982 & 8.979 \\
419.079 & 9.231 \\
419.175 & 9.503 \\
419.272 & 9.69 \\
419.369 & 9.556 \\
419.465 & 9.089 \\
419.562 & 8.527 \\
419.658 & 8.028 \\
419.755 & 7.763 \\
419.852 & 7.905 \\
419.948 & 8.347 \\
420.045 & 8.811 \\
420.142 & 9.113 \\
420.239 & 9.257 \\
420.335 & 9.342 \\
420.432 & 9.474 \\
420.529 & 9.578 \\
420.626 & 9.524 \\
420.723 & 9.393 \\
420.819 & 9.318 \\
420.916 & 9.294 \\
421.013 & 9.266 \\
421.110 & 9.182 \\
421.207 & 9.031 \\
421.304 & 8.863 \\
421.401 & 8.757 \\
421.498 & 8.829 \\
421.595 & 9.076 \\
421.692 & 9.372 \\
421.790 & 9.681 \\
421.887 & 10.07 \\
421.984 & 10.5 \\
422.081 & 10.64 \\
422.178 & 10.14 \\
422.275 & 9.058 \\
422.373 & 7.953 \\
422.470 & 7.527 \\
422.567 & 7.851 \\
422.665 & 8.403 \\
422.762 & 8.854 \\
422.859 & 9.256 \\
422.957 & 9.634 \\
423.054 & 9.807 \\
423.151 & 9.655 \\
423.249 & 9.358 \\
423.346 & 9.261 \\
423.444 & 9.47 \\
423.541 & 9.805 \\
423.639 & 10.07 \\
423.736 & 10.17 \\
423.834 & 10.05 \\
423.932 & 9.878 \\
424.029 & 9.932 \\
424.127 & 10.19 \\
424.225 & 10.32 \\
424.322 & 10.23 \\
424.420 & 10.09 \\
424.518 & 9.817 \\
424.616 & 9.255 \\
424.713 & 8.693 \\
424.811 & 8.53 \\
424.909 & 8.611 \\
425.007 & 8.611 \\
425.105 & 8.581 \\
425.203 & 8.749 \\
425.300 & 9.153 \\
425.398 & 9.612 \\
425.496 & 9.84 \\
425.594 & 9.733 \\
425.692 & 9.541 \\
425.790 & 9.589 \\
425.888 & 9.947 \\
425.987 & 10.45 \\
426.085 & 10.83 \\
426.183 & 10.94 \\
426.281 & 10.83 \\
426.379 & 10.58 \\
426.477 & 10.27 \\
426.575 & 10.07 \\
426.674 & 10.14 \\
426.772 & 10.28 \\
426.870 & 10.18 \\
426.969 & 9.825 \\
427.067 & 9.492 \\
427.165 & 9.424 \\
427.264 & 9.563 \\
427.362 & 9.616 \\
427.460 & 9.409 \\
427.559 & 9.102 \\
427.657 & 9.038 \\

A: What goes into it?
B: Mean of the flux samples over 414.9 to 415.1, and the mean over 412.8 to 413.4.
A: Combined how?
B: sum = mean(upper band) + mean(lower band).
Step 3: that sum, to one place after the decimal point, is 17.7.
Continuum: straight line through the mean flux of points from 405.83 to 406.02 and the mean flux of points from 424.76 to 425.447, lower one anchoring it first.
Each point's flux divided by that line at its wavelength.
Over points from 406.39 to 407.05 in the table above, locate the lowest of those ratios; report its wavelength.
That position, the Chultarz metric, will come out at 406.439 nm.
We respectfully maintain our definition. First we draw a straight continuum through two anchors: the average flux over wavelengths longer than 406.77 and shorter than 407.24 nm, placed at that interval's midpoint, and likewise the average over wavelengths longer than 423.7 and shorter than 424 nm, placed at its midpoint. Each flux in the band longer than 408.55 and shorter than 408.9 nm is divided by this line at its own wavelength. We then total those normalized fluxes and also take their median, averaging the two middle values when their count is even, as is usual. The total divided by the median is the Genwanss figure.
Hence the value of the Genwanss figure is 4.0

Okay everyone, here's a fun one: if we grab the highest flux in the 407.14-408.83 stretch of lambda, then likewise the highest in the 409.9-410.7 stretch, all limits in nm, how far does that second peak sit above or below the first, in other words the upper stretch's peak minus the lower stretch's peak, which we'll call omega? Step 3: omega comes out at -2.0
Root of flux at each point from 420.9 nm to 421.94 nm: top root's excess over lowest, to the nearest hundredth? 0.21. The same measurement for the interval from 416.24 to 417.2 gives 0.25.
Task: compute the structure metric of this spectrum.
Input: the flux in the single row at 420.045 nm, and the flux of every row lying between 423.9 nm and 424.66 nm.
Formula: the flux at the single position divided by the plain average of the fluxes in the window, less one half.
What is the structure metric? 0.38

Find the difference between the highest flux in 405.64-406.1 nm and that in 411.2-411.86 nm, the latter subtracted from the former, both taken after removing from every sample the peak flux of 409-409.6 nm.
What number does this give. -1.5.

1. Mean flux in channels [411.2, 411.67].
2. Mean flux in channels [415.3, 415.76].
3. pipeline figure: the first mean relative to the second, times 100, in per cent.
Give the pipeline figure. 114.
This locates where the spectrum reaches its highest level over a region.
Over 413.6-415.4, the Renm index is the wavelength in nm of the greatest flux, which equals 414.664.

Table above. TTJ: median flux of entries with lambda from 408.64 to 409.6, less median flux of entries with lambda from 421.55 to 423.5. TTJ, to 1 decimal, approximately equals 1.0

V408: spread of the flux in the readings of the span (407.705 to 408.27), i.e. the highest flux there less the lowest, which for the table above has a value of 1.08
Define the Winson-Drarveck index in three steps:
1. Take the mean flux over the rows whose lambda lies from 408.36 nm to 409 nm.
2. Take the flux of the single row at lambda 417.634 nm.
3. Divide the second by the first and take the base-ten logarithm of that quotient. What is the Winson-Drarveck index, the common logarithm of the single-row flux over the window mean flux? -0.100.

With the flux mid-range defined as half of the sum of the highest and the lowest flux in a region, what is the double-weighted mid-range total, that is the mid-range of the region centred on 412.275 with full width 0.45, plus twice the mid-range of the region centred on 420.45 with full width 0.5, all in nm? 28.7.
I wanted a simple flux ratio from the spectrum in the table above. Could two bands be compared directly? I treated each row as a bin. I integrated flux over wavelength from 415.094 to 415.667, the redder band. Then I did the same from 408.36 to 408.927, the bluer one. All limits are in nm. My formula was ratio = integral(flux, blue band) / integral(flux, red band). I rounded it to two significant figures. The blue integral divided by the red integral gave 1.3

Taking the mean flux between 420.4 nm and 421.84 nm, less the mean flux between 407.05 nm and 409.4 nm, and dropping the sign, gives 0.34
